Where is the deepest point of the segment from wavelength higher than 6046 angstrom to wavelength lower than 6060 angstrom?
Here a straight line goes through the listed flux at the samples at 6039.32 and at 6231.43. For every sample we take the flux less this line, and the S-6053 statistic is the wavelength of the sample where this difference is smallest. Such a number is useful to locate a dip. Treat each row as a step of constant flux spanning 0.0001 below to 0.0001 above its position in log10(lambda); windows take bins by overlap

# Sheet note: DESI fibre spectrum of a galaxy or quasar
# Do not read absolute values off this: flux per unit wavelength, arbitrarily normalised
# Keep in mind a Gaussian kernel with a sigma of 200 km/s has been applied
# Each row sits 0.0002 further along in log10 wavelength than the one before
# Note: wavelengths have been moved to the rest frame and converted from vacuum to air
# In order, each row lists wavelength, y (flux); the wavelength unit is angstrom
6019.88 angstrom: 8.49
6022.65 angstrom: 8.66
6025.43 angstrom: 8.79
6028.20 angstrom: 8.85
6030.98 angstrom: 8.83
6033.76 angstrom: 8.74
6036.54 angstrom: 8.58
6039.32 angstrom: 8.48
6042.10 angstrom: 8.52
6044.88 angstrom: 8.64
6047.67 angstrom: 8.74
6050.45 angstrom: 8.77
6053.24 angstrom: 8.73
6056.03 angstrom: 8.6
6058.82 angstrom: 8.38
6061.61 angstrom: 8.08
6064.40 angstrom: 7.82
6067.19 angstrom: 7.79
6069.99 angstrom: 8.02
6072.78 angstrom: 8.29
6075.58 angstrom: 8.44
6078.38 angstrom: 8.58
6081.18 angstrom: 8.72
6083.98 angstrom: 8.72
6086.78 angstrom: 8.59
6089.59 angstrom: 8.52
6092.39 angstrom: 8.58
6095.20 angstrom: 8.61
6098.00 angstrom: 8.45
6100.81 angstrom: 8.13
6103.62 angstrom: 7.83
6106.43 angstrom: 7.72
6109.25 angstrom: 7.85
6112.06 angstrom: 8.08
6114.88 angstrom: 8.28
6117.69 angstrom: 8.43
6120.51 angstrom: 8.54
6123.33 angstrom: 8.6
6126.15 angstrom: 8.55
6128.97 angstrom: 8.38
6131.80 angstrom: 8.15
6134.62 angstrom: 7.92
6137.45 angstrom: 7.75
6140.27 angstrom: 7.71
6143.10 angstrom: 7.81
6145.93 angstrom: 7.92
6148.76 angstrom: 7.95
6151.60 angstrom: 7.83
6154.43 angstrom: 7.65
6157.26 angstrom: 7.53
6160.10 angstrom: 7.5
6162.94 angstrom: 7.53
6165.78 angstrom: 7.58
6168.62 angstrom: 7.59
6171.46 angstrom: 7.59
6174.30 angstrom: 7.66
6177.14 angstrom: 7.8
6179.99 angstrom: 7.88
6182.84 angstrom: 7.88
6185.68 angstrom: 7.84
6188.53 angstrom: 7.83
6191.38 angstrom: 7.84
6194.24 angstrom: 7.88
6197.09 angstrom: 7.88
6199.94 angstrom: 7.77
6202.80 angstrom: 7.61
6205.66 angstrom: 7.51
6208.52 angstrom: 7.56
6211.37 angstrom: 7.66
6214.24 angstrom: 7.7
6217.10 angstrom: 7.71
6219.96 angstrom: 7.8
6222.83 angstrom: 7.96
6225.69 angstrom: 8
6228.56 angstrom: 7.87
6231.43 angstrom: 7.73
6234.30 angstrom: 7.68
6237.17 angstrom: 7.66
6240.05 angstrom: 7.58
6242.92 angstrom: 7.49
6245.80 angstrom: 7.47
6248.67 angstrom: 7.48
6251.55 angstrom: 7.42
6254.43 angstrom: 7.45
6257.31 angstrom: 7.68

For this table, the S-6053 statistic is 6058.82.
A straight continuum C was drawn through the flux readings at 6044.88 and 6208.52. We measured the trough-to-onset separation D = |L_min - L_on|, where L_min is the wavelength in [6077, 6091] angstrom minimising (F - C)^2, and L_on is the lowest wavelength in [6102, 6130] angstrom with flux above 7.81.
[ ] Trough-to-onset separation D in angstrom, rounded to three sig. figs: 25.2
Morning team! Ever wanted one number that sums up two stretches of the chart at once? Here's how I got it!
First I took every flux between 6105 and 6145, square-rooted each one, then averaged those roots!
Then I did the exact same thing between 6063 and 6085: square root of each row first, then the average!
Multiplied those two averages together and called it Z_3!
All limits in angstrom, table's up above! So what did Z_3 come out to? 8.2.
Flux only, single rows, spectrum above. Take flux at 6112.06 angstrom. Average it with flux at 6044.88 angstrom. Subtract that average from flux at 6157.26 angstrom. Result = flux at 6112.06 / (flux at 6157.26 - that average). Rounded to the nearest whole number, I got -10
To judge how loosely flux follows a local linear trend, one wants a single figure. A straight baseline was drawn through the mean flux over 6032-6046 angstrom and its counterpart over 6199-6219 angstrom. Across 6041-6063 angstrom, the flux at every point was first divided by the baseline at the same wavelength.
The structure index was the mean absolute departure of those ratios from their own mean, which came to 0.019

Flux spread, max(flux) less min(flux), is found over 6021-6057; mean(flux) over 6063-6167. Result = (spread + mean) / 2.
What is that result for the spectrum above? 4.24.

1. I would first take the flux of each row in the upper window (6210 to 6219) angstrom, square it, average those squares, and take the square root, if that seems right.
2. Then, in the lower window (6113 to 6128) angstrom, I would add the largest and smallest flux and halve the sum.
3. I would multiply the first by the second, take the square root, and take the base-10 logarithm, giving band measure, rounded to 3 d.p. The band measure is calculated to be 0.906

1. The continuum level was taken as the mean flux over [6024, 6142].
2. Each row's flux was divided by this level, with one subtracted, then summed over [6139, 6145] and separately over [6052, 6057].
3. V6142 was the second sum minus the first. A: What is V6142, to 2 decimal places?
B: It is 0.22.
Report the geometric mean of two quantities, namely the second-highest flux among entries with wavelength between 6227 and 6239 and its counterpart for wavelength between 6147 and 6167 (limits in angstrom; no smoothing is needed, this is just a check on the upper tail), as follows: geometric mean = 7.78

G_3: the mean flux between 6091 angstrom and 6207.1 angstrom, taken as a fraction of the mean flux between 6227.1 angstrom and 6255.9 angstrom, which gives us 1.05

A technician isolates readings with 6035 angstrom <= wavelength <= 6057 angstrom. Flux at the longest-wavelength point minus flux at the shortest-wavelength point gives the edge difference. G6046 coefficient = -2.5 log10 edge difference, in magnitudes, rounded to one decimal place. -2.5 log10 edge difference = 4.2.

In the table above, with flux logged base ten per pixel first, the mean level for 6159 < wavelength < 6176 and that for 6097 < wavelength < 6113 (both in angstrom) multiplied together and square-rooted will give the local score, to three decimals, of 0.891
